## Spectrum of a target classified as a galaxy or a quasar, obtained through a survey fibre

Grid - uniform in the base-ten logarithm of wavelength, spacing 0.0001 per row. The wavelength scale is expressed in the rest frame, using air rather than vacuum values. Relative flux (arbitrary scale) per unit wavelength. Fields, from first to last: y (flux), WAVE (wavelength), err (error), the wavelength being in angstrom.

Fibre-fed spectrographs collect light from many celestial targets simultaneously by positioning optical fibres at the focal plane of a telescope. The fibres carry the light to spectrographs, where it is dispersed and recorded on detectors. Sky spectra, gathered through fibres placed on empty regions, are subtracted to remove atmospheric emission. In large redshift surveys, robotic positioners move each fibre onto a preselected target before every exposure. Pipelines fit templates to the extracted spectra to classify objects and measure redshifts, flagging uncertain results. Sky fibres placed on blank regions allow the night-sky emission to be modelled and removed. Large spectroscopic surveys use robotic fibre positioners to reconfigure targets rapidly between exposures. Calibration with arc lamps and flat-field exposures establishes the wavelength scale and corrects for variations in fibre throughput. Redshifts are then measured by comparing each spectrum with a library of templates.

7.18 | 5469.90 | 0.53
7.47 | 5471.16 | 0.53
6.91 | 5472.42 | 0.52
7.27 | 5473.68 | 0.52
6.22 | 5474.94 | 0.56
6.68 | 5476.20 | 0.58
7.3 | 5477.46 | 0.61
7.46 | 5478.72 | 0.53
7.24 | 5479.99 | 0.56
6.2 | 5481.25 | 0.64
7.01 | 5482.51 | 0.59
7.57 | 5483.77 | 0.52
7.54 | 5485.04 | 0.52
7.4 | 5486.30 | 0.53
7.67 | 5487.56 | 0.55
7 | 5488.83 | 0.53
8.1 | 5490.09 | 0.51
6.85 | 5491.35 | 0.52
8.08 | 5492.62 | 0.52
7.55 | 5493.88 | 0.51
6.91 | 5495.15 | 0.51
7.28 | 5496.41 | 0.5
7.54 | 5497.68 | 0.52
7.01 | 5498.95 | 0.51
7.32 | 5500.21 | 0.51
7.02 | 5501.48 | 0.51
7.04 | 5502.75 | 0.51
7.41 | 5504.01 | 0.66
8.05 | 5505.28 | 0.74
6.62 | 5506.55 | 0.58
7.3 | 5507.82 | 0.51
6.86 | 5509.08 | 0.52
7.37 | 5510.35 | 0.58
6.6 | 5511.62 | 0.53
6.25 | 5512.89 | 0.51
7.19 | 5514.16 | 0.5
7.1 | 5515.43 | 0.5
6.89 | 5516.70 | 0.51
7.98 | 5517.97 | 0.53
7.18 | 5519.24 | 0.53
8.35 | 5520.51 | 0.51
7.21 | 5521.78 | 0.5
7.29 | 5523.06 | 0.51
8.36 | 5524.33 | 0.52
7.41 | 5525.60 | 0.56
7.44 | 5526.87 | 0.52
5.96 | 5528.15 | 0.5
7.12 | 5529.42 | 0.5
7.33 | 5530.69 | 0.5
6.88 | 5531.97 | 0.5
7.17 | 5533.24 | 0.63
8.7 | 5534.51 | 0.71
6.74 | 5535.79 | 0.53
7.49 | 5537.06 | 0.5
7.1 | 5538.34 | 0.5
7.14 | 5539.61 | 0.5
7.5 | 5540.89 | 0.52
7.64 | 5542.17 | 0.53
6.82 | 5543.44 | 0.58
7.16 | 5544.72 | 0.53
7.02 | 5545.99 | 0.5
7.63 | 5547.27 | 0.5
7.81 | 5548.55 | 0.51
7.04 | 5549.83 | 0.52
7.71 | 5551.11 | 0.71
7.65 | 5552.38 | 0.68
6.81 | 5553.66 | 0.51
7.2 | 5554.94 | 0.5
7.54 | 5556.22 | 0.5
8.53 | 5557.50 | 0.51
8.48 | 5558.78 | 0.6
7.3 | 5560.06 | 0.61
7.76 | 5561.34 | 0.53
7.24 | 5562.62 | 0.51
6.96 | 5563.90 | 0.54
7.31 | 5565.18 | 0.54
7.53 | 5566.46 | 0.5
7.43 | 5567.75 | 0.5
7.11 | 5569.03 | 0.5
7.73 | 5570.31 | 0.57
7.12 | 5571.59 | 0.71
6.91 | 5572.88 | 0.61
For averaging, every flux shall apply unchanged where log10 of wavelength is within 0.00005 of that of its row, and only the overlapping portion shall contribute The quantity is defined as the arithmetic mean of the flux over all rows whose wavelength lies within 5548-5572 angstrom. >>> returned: 7.49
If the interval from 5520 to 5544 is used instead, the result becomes 7.35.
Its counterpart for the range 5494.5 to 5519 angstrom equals 7.14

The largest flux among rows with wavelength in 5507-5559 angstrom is 8.7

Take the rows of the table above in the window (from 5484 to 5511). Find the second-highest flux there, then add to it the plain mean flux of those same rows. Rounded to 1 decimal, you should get 15.4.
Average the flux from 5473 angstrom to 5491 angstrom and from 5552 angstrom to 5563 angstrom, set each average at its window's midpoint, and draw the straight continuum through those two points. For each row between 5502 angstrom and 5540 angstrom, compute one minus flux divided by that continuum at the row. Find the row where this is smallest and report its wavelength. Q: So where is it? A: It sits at 5534.51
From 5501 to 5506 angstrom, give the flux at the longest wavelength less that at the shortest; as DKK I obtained 1.0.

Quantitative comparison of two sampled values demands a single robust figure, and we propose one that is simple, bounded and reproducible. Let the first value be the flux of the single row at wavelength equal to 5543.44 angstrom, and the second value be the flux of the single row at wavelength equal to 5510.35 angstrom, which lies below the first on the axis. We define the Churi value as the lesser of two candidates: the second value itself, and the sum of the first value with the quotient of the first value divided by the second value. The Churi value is 7.4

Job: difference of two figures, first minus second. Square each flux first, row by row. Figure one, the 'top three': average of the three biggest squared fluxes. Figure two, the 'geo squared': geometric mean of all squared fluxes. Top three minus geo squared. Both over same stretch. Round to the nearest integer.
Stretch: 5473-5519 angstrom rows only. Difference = 14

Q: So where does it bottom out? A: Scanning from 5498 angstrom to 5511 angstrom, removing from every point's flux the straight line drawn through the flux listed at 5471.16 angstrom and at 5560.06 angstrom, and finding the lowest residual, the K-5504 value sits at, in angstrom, 5506.55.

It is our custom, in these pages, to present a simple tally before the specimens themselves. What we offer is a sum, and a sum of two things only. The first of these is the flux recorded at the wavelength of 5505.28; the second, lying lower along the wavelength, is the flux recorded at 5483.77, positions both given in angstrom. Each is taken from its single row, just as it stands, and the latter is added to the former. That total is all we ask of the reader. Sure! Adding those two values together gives 15.6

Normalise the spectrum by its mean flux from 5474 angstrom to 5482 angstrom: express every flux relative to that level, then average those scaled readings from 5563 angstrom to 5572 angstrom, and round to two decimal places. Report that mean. 1.07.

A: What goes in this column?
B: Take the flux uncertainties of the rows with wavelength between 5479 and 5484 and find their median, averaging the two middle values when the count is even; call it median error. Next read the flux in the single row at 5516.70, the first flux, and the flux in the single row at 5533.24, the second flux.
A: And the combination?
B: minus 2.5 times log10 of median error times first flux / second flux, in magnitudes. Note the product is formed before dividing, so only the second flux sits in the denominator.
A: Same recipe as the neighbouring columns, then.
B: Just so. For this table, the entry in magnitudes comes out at 0.64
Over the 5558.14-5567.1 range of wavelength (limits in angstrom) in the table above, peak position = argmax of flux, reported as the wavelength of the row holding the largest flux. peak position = 5558.78 angstrom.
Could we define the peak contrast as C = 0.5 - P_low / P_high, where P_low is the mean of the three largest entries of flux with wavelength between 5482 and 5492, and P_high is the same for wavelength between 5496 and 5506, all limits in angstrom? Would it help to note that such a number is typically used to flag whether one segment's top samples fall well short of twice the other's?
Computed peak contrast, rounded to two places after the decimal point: -0.51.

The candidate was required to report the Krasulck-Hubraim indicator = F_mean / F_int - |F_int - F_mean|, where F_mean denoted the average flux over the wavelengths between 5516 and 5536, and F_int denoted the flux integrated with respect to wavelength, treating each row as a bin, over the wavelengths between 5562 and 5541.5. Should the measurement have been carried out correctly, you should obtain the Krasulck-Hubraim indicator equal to -146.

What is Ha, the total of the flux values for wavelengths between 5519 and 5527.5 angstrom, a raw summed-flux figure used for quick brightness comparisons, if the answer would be 53.2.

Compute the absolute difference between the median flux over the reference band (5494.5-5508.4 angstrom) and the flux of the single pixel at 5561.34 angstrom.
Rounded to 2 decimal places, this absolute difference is 0.48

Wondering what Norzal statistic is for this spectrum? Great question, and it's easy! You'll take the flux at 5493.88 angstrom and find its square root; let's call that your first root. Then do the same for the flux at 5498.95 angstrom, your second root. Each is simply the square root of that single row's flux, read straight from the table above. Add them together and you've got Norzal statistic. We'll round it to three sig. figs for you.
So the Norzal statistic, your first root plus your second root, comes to 5.40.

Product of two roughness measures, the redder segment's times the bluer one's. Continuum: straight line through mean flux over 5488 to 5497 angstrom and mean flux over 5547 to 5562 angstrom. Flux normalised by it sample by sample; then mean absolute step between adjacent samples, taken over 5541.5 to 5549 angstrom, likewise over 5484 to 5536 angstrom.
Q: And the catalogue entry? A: 0.005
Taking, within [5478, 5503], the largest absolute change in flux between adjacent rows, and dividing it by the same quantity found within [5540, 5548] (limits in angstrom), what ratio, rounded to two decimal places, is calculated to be 1.52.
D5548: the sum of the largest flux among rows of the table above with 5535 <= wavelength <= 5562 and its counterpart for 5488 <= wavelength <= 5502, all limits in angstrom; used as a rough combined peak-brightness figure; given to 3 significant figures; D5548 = 16.6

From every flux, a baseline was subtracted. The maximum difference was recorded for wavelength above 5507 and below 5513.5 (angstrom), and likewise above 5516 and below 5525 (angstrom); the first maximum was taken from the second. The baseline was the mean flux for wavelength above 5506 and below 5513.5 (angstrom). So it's 1.0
